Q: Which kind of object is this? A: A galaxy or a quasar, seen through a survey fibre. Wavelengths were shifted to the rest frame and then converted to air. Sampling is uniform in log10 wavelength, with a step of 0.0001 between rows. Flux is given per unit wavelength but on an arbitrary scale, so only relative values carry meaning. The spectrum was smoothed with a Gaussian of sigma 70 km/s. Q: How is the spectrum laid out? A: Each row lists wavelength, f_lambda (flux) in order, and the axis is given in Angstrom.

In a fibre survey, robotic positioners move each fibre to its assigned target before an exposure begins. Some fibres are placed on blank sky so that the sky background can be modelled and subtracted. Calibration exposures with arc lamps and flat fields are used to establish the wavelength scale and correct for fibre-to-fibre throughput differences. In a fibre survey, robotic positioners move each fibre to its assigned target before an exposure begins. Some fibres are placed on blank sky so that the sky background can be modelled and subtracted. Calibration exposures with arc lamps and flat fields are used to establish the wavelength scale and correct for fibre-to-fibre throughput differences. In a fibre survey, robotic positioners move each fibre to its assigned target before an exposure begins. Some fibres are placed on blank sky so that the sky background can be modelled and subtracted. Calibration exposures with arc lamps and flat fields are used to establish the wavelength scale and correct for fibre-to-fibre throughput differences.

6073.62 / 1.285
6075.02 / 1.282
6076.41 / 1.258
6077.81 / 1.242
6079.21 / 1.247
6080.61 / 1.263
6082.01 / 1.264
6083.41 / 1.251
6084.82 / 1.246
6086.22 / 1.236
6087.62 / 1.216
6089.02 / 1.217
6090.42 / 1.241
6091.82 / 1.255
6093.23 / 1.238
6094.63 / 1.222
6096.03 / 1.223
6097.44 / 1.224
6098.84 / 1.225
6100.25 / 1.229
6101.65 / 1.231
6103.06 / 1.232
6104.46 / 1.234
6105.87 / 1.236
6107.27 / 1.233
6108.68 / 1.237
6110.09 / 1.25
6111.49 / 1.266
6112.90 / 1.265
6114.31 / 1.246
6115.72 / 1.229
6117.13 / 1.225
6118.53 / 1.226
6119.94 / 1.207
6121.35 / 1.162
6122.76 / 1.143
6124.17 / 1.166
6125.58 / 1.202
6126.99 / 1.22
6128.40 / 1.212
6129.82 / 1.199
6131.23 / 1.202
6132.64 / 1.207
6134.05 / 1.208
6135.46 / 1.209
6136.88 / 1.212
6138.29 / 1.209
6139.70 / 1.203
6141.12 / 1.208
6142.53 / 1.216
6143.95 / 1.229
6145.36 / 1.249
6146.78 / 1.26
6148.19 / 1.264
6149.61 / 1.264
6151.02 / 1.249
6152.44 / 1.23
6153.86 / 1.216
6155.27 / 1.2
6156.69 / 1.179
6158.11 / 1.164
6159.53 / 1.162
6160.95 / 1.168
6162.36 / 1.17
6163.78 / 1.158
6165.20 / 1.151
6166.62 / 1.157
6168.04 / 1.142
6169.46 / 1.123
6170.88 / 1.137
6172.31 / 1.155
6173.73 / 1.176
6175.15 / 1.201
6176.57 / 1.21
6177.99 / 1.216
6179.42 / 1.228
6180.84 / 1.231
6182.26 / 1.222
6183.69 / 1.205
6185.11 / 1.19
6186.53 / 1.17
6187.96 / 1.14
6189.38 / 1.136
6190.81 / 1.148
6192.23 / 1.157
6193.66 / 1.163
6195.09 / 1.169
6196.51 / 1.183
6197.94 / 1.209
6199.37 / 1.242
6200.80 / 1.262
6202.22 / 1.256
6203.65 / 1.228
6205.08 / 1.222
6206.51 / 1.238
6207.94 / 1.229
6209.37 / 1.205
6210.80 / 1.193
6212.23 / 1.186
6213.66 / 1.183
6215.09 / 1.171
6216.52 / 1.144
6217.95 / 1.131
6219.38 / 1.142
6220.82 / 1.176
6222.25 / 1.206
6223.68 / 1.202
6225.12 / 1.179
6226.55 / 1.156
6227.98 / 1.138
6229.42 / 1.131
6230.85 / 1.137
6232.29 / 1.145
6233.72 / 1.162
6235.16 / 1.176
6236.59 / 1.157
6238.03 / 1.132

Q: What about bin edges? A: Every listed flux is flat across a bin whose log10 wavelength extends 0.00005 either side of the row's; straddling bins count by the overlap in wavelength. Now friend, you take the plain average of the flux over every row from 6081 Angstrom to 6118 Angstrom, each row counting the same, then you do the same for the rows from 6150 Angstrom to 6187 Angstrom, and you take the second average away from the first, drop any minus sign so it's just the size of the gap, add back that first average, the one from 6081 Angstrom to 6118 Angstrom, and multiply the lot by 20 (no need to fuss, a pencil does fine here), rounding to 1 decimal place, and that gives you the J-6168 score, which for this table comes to 25.8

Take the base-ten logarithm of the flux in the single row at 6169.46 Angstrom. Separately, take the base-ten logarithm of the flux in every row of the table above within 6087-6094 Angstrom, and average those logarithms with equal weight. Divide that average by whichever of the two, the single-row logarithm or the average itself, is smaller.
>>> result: 1.81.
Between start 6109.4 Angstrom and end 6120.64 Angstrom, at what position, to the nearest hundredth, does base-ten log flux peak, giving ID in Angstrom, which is 6111.49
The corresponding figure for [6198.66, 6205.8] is 6200.80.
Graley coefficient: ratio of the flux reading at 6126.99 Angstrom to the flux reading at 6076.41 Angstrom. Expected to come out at 0.97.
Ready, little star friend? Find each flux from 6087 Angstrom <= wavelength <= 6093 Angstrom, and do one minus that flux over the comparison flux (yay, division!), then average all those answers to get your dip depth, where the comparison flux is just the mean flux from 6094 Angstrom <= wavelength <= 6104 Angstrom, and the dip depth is -0.005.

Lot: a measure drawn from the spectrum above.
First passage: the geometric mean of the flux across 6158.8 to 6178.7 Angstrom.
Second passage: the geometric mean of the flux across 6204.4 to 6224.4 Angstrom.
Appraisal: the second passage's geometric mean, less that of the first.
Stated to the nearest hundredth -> 0.02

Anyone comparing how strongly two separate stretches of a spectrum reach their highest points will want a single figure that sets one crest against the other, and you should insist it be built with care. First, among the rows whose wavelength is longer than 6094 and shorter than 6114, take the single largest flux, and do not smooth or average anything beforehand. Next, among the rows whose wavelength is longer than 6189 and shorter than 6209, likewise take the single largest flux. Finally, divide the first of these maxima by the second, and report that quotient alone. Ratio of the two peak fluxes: 1.00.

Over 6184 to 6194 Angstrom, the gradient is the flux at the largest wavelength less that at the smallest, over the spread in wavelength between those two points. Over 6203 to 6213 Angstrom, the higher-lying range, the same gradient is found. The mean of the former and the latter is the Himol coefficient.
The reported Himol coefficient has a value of -0.0040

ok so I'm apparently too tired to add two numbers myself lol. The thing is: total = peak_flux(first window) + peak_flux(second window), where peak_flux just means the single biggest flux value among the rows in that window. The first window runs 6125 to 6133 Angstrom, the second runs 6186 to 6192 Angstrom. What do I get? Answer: 2.39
